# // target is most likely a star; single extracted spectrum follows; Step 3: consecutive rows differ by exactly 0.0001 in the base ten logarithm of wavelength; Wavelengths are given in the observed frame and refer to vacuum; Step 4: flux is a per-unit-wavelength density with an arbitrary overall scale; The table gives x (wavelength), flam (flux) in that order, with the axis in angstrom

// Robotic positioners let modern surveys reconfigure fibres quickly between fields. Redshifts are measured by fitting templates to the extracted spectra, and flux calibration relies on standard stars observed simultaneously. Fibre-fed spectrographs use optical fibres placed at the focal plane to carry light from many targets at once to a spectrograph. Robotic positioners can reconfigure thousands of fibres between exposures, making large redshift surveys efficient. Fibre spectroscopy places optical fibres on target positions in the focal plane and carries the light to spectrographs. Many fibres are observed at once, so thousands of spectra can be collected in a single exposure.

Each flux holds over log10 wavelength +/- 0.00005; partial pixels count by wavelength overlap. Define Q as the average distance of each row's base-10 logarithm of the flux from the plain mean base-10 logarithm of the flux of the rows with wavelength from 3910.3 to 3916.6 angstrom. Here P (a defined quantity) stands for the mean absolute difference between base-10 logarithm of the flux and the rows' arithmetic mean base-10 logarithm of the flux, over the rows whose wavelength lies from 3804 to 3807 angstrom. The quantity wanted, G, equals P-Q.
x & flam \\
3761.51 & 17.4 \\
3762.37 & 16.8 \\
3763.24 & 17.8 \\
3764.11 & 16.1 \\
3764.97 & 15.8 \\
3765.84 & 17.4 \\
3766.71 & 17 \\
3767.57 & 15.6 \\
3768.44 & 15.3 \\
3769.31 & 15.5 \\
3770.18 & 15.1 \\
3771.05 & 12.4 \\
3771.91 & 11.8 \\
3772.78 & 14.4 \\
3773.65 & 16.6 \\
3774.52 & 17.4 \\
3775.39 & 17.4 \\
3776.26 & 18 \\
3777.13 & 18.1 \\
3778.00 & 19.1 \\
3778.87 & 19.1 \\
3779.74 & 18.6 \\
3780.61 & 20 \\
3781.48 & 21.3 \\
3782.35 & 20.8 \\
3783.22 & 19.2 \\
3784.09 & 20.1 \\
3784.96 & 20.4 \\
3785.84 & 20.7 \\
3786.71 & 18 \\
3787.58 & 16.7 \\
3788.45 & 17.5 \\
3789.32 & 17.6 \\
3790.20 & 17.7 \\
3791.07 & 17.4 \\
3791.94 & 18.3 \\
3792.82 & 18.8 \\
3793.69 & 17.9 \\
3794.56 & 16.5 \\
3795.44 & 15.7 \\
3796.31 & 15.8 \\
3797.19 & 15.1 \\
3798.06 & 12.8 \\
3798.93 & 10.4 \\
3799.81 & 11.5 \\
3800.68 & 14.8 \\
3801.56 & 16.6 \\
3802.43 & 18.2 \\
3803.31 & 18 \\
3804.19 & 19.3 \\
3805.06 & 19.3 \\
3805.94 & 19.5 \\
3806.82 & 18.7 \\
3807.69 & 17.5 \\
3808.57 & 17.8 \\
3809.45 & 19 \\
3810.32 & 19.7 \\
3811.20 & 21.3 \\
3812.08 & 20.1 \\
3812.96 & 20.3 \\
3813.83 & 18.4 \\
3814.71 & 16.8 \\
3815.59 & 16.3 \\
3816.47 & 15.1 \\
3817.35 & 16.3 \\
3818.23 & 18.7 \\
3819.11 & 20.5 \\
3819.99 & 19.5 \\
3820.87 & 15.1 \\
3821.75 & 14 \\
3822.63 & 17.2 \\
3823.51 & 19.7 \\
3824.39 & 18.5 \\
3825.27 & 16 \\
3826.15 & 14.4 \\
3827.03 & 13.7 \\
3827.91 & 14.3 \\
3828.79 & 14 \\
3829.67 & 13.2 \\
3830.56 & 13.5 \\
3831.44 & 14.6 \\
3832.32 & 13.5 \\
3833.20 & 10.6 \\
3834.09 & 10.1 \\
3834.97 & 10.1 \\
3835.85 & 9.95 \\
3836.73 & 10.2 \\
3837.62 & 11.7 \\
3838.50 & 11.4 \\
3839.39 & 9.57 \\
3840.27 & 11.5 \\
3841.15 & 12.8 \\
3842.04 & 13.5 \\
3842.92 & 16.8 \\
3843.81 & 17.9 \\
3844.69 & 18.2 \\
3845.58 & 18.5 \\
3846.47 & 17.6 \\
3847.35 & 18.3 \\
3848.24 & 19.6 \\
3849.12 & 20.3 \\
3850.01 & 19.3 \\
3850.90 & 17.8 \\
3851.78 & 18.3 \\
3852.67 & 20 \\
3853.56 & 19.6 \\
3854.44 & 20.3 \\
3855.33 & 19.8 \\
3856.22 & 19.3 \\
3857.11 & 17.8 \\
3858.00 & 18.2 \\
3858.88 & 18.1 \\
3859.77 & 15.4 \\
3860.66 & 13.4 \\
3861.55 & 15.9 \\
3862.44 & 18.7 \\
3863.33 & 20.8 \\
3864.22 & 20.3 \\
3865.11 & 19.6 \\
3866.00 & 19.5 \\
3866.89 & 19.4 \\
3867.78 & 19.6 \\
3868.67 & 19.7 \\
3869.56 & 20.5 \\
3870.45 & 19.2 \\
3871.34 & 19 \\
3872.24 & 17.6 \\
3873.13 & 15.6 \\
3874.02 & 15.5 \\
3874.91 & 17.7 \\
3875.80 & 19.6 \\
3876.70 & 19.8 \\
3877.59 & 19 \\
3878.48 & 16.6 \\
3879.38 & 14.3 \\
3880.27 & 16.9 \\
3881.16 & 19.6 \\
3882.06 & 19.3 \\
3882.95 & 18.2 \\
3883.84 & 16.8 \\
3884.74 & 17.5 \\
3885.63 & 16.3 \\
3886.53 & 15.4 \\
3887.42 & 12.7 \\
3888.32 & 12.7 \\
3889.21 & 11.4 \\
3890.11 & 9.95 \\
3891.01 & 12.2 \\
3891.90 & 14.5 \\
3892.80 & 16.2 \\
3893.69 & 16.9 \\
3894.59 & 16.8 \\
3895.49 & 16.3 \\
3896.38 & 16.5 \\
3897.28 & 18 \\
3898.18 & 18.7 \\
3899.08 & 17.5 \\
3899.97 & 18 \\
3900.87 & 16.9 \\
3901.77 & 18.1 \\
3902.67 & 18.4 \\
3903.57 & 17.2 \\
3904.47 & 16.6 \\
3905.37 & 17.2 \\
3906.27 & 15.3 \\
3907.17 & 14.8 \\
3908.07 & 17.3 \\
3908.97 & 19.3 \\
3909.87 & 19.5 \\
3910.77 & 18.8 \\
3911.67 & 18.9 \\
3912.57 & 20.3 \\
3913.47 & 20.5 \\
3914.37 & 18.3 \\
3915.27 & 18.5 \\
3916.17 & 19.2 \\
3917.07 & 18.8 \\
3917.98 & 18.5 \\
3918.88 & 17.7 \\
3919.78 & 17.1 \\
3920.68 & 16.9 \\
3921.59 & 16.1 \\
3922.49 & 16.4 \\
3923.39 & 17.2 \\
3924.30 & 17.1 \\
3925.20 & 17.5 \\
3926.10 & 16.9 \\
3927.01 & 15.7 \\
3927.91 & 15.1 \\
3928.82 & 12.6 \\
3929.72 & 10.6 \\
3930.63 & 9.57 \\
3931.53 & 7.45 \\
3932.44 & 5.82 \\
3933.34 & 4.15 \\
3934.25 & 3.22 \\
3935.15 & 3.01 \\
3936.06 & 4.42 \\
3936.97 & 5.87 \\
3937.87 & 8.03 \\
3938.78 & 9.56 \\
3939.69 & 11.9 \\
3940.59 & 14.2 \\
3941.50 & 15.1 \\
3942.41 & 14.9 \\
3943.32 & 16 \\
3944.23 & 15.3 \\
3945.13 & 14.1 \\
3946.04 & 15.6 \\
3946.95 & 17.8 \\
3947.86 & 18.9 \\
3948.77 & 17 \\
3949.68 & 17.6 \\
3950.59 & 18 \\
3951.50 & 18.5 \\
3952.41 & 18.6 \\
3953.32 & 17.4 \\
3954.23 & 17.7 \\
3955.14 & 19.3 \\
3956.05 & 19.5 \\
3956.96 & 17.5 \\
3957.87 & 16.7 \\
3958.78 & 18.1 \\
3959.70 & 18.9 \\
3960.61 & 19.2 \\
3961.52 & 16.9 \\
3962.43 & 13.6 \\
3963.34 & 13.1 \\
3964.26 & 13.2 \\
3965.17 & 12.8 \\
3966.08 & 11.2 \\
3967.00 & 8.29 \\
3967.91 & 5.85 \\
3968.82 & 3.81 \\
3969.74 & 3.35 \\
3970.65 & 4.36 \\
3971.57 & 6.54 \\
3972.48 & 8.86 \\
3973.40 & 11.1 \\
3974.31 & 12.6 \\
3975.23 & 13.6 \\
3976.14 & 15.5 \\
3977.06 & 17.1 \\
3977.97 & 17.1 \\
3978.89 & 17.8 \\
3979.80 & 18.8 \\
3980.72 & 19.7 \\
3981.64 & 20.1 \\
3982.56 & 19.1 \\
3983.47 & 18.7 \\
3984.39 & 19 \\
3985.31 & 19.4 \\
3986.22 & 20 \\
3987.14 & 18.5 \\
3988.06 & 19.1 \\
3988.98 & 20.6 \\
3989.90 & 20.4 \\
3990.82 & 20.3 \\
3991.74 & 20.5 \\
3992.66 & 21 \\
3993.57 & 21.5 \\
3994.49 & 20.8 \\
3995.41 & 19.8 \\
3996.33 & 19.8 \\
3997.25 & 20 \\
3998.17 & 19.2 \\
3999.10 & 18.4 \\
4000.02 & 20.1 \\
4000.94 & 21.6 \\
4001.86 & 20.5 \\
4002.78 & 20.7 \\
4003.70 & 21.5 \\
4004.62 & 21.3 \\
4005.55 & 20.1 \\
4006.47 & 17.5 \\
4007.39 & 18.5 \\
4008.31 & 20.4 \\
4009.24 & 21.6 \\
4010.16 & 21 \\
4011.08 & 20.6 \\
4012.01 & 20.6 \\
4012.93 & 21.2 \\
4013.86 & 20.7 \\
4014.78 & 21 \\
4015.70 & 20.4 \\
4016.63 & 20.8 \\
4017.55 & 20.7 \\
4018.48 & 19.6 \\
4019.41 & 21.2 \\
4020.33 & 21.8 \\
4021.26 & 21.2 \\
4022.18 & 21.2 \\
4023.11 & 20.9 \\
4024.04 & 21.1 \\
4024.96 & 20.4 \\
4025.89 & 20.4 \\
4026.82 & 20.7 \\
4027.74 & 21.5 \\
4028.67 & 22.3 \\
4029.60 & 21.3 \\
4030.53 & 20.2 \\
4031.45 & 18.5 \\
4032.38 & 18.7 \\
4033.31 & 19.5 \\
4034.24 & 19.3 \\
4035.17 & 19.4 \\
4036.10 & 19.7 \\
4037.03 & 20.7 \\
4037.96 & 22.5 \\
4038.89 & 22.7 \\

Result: -0.01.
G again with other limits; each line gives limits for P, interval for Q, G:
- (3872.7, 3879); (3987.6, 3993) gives 0.03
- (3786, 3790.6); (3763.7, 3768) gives -0.01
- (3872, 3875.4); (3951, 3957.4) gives 0.01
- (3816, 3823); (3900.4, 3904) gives 0.03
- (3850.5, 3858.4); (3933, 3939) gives -0.14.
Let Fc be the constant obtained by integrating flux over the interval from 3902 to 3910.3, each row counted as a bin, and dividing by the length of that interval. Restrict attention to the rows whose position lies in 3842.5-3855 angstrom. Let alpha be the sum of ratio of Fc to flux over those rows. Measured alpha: 13.0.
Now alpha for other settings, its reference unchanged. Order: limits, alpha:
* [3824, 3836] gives 18.8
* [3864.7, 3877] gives 13.0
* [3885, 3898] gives 17.0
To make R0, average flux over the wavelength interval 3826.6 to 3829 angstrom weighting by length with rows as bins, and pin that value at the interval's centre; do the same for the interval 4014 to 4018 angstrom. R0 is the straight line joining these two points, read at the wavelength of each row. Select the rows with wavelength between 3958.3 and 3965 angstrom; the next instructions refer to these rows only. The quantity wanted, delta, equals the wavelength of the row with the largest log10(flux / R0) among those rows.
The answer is 3960.61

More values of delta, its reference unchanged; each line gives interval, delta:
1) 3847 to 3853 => 3849.12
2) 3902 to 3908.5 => 3902.67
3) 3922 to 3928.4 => 3925.20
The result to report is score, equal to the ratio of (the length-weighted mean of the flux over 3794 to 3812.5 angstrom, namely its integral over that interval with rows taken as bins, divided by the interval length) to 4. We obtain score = 4.3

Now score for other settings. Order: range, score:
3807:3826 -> 4.5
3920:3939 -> 2.8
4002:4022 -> 5.2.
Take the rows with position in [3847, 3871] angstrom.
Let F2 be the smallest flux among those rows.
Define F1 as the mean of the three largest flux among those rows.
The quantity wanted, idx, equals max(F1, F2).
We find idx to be 20.5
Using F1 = 20.5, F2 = 13.4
